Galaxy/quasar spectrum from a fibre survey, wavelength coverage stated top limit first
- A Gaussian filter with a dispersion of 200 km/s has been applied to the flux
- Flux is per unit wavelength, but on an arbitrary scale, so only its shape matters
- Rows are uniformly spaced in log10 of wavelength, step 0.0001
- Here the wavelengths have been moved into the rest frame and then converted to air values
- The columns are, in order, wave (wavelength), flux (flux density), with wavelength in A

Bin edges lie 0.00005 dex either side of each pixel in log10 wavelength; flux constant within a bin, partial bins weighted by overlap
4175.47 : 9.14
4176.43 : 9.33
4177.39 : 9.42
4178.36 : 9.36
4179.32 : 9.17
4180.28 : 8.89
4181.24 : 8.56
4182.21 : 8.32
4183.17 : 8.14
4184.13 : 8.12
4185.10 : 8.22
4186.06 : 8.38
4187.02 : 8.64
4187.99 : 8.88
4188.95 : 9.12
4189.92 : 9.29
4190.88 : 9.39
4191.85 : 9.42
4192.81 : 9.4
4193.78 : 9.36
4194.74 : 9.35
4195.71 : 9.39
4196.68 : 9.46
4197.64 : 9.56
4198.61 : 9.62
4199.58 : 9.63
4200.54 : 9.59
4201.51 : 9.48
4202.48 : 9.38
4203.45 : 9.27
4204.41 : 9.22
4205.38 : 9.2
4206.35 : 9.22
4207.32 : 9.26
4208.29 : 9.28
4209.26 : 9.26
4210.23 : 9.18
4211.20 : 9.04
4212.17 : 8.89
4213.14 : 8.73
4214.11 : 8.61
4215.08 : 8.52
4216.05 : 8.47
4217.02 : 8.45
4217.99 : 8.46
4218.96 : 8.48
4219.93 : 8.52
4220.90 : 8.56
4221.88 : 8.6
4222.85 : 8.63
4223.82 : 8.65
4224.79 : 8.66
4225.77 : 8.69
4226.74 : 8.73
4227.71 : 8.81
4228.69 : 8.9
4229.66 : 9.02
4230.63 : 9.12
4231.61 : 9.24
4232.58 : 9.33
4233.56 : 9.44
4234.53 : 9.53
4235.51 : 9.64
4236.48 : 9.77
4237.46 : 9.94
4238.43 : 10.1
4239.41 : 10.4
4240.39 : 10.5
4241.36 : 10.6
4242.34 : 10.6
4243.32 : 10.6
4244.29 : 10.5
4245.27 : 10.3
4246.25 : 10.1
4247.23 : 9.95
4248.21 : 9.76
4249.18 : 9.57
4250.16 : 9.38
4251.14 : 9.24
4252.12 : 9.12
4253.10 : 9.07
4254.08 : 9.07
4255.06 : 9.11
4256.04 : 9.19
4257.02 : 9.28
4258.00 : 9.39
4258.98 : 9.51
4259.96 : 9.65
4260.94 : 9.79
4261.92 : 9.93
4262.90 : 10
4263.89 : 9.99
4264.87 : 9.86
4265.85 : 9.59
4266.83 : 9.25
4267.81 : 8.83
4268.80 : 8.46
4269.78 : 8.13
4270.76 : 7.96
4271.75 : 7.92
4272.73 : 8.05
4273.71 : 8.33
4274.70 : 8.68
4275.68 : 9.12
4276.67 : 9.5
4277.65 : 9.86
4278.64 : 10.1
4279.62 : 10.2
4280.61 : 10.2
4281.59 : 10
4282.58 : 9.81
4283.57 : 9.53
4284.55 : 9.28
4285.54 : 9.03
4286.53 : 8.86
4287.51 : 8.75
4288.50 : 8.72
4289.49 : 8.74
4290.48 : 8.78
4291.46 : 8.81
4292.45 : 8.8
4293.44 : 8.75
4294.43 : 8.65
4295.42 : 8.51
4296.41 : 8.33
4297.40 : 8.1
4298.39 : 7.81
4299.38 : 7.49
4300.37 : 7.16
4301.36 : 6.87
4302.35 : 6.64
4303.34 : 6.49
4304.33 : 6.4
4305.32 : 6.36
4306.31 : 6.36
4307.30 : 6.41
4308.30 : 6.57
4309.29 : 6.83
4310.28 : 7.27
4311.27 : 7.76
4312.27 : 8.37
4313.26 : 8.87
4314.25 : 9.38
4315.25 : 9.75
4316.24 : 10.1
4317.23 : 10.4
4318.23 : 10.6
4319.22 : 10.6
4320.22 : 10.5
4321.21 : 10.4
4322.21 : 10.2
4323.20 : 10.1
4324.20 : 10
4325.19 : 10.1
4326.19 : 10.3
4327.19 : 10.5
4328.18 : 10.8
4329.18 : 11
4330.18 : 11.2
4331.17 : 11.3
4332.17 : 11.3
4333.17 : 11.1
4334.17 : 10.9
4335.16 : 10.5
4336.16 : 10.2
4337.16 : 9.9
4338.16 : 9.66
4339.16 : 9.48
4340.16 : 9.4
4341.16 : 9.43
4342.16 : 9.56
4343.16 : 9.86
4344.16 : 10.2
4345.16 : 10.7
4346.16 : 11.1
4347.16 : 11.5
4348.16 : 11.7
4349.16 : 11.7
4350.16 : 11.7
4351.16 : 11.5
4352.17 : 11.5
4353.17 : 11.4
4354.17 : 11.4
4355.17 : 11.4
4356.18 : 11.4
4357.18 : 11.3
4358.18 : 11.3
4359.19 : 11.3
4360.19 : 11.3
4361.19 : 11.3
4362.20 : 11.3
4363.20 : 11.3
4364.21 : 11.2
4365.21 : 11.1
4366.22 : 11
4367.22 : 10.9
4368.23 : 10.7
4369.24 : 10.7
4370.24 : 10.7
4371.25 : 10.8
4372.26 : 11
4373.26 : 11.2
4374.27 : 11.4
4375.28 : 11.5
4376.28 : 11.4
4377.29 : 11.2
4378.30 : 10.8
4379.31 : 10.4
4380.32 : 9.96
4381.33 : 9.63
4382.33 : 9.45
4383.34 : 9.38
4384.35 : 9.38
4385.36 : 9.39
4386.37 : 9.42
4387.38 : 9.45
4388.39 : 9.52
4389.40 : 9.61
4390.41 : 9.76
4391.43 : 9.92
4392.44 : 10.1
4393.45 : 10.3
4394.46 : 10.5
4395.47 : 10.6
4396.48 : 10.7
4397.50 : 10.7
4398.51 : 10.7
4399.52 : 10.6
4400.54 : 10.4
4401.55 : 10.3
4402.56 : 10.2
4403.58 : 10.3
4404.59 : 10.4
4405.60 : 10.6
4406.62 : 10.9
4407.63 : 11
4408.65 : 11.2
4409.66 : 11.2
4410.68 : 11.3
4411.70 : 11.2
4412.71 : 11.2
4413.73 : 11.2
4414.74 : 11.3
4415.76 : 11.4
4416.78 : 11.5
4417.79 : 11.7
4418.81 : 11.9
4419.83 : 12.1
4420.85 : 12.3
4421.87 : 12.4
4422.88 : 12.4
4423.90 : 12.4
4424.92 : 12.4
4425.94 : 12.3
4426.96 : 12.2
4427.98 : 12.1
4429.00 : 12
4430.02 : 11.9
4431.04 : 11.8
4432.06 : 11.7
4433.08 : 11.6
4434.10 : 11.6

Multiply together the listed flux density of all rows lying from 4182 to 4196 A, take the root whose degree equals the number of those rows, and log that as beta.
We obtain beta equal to 8.9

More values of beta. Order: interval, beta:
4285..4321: 8.2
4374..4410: 10.3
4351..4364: 11.4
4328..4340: 10.6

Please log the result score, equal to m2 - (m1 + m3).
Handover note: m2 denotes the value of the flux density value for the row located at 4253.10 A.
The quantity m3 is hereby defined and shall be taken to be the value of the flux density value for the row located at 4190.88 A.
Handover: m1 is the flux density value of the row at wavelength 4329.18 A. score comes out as -11.3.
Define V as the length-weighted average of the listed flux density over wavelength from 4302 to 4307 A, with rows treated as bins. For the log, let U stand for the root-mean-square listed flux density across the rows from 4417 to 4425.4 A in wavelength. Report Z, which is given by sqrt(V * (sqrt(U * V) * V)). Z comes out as 19.2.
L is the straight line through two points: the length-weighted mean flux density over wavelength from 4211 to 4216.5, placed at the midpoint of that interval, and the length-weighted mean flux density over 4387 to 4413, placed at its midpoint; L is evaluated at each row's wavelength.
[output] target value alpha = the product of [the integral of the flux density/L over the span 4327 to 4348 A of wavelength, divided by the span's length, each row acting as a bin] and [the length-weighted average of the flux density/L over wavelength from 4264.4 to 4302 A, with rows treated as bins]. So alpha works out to 1.00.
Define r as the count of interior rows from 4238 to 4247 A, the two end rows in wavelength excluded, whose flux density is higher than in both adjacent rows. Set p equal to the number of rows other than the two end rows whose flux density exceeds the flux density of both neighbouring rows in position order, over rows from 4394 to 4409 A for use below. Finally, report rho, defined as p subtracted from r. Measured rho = 0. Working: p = 0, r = 0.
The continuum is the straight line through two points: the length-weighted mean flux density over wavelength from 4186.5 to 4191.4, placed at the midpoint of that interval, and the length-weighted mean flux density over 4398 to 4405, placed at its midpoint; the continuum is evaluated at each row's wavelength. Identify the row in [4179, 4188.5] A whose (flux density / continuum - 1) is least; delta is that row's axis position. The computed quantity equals 4184.13 A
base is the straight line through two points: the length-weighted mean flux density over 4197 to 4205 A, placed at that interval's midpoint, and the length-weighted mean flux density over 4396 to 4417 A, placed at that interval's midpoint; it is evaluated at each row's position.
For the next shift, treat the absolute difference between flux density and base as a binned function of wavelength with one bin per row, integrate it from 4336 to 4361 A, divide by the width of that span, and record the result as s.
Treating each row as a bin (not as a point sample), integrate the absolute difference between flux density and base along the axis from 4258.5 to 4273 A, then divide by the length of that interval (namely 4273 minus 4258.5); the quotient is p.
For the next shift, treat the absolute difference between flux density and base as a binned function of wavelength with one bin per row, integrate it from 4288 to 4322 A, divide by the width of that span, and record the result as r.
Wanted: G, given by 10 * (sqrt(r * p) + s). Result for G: 21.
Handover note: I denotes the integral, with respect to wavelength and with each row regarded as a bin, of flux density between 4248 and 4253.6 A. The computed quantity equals 52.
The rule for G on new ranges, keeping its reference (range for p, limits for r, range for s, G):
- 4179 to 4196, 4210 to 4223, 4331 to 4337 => 12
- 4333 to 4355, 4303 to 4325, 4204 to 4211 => 14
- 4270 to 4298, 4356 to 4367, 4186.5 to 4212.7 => 11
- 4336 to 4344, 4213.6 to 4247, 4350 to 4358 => 17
